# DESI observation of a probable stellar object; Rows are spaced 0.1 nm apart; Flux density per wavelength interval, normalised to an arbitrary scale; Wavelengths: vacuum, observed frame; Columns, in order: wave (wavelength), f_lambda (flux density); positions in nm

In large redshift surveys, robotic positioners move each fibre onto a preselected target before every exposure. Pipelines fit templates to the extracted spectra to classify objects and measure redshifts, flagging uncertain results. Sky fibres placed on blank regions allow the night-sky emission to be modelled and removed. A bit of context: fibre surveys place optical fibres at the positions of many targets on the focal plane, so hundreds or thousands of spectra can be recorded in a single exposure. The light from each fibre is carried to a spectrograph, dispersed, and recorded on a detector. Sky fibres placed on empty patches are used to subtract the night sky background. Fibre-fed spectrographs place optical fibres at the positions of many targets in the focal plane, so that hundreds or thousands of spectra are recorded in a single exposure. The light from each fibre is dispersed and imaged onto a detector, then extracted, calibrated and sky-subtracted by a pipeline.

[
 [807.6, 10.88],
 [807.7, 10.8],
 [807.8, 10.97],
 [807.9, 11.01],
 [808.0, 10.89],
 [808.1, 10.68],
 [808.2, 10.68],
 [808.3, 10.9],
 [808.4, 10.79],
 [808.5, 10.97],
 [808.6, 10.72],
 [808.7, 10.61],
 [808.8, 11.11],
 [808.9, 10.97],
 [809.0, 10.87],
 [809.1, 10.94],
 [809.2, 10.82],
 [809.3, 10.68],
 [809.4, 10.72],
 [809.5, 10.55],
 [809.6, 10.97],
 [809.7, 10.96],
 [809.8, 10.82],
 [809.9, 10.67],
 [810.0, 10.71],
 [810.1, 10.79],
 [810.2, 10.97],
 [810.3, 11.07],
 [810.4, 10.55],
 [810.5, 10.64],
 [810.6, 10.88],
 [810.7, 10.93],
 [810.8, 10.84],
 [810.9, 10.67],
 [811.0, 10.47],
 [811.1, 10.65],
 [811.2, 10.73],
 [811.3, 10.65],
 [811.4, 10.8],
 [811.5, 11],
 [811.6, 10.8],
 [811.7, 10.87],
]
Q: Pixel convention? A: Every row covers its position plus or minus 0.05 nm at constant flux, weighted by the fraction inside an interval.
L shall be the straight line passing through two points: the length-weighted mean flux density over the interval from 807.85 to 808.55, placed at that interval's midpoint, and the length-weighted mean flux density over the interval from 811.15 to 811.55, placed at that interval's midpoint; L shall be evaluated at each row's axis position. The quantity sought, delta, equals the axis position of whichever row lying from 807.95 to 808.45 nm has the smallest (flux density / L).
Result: 808.1 nm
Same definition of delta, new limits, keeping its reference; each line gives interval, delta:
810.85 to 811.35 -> 811.0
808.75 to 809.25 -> 809.2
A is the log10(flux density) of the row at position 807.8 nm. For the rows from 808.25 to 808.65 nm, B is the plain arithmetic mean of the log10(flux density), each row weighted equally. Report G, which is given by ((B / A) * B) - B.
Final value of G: -0.005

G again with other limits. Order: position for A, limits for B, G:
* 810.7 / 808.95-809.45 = -0.005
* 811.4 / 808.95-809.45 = 0.000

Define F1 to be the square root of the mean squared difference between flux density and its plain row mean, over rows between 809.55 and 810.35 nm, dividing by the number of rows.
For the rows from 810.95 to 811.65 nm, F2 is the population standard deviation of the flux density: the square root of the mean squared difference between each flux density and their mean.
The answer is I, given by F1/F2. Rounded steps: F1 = 0.13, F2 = 0.15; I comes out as 0.87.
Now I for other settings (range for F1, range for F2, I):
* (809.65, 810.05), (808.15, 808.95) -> 0.70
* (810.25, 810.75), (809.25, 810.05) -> 1.40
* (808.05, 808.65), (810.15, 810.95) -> 0.65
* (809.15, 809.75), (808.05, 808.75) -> 1.25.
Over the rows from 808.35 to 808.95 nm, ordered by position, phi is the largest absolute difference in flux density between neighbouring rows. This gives 0.500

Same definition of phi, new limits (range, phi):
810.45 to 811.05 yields 0.240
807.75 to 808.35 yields 0.220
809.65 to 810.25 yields 0.180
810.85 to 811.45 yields 0.200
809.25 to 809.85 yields 0.420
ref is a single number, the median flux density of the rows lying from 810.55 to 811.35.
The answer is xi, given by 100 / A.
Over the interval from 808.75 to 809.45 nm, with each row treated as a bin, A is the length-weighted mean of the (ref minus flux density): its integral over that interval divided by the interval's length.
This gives -579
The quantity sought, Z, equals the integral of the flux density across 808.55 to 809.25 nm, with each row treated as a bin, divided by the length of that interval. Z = 10.9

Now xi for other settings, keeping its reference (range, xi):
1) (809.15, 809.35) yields -2000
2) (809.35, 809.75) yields -1000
